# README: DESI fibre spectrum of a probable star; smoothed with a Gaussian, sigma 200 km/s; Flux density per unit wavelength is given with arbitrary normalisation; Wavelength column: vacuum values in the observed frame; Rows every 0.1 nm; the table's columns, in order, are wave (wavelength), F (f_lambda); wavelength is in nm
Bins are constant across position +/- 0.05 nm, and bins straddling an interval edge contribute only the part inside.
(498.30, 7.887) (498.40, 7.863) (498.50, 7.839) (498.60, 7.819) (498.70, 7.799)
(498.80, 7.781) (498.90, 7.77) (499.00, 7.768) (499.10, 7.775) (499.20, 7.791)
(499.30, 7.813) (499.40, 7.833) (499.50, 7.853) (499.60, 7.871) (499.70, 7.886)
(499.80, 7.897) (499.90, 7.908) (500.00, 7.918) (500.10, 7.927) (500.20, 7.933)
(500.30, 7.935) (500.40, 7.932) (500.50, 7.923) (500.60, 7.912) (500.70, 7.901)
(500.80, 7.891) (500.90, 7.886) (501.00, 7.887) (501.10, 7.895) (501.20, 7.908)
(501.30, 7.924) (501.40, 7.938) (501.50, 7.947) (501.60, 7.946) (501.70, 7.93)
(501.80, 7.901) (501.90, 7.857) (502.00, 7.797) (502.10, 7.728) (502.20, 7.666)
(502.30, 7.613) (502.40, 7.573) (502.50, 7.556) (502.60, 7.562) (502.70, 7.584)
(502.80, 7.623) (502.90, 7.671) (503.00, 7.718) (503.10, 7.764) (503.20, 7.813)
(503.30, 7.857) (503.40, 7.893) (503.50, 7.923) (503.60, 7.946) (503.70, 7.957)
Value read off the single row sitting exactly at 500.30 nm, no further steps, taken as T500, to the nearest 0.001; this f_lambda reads 7.935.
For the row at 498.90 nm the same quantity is 7.770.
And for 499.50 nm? 7.853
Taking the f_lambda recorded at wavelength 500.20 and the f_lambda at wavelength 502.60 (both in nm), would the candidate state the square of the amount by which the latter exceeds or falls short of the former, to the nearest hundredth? 0.14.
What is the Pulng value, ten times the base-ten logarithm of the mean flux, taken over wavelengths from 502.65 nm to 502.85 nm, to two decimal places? 8.81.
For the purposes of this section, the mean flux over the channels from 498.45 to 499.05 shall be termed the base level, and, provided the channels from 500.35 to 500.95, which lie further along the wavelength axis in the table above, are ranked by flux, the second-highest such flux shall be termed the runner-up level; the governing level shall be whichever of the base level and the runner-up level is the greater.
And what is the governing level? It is 7.92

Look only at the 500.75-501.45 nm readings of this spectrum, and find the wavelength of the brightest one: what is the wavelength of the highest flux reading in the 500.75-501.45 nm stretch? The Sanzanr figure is 501.40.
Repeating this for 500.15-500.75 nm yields 500.30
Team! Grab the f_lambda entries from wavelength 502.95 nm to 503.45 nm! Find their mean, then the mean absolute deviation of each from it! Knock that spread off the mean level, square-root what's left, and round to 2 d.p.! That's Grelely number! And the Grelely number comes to 2.78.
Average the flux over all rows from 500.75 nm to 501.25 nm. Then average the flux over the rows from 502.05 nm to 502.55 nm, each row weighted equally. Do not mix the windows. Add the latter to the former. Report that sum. 15.5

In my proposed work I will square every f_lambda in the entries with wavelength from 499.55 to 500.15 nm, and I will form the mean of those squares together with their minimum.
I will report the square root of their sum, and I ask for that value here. 11.2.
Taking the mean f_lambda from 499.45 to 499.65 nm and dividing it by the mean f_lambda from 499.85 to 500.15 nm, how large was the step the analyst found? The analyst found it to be 0.99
